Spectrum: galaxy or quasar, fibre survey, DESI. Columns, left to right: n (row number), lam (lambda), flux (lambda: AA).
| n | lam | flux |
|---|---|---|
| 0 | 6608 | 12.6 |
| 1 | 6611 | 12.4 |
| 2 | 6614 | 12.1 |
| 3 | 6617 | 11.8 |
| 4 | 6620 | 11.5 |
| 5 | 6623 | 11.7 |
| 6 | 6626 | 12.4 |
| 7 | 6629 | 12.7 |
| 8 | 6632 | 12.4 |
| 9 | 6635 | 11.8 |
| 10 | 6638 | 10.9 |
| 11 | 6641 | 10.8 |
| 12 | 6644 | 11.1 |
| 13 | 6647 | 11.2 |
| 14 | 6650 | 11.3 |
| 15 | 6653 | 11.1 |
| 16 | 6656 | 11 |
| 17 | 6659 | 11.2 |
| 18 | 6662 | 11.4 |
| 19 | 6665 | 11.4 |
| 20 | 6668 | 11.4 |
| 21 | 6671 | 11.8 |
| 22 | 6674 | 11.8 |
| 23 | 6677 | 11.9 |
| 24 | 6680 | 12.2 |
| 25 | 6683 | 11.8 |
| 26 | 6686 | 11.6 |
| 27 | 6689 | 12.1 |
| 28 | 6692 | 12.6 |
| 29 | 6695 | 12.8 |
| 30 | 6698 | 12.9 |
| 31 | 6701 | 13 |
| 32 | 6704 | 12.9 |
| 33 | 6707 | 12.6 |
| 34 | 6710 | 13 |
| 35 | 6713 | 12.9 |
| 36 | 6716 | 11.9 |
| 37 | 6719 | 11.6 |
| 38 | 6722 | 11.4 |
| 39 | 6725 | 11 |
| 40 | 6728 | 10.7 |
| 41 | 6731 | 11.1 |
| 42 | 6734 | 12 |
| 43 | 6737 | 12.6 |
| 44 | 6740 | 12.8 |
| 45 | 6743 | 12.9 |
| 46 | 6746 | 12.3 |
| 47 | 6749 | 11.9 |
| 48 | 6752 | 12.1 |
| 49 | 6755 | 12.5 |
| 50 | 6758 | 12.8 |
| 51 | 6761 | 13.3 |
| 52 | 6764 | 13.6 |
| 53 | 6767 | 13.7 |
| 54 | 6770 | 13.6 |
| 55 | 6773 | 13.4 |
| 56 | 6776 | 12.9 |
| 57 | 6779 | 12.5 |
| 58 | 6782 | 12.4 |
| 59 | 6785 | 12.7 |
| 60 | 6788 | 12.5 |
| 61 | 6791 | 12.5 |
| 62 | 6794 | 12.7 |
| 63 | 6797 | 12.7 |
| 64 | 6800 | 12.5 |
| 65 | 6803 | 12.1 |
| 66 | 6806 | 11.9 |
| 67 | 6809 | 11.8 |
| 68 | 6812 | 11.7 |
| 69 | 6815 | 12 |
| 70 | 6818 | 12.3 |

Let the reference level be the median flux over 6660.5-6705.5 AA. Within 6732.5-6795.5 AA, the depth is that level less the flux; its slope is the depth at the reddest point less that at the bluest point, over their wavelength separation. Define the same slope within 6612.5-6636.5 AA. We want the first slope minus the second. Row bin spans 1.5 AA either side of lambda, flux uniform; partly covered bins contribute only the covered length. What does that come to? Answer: -0.026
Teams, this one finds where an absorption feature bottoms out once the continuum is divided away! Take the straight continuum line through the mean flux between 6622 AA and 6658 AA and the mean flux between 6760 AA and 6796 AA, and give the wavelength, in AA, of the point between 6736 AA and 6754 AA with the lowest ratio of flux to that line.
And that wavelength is 6749 AA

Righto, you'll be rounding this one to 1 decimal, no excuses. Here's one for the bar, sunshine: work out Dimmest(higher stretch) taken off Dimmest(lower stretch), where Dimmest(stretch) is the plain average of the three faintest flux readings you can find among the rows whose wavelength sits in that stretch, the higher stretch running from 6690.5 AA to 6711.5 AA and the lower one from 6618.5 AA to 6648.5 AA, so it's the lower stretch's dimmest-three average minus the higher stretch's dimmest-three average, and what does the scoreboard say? -1.7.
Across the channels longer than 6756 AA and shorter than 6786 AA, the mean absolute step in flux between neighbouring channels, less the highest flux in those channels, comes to -13.42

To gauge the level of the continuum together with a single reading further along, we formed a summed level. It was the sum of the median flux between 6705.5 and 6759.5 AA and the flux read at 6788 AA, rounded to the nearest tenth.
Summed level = 24.7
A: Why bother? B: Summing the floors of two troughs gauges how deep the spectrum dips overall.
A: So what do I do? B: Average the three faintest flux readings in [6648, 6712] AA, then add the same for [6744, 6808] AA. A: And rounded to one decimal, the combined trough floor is 23.1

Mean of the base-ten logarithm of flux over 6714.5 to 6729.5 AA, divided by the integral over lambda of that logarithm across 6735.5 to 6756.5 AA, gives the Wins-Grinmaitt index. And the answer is 0.05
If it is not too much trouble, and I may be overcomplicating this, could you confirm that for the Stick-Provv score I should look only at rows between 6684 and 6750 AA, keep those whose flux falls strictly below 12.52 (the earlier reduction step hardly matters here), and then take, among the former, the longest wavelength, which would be 6749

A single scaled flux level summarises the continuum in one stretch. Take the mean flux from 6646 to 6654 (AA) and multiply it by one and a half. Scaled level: 16.8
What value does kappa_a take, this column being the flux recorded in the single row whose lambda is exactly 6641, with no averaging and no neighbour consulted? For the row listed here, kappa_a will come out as 10.8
